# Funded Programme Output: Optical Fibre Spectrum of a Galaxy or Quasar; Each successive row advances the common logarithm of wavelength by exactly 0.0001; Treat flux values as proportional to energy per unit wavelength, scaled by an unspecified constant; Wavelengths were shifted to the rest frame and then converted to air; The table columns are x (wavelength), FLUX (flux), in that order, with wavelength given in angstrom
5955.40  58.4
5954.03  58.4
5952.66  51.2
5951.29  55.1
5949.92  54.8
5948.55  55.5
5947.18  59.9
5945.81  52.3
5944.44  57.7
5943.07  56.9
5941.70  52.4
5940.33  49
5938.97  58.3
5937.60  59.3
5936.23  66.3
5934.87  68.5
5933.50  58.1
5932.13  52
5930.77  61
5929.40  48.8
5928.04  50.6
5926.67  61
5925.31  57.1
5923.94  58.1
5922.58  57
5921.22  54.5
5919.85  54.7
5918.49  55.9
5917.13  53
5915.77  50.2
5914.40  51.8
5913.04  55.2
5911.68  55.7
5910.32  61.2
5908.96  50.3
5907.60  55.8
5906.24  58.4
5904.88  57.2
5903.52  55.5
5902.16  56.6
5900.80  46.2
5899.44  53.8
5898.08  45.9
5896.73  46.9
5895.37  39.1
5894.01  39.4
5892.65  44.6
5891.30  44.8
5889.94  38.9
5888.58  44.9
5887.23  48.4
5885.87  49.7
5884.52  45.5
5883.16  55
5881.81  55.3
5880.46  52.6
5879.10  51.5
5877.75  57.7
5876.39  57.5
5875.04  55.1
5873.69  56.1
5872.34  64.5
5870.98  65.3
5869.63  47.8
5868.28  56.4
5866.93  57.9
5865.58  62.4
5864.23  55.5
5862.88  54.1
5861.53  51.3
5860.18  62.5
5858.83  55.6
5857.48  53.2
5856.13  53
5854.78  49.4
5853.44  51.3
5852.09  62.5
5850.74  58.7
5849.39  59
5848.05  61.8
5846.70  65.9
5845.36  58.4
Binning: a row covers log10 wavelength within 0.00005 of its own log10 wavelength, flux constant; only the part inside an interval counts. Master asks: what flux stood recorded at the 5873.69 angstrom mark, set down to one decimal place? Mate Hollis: 56.1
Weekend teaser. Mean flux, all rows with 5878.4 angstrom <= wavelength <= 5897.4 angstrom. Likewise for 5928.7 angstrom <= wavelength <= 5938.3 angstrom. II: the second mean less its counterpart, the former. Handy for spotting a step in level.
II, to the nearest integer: 12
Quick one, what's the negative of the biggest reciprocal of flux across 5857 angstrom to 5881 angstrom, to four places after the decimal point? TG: -0.0209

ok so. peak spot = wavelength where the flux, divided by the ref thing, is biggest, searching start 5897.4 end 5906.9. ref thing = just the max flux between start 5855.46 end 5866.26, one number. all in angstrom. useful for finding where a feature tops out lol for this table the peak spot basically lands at 5906.24 angstrom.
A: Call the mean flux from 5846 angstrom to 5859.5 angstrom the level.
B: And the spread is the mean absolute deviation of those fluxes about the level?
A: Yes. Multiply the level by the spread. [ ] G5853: 259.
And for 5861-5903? 299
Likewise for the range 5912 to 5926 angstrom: 105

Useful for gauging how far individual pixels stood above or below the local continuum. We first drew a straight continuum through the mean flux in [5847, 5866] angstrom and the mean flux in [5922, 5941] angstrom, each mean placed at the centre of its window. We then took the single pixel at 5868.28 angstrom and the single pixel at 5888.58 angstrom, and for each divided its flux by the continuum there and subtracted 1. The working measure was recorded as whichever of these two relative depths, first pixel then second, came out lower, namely -0.21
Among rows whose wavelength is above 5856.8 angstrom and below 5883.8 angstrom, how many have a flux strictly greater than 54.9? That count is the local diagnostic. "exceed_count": 14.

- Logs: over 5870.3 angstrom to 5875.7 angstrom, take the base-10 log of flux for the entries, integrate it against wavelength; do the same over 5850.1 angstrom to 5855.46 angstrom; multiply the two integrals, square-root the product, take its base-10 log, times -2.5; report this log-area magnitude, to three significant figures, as -2.44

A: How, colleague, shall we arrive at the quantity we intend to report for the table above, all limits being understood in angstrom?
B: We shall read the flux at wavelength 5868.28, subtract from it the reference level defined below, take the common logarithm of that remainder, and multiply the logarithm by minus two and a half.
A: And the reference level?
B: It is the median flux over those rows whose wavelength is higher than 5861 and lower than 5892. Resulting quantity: -0.4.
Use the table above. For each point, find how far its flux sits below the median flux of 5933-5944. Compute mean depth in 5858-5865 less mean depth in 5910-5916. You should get -1.0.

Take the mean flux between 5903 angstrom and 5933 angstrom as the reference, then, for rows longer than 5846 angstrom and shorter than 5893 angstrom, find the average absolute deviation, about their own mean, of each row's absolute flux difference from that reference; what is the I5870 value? 3.41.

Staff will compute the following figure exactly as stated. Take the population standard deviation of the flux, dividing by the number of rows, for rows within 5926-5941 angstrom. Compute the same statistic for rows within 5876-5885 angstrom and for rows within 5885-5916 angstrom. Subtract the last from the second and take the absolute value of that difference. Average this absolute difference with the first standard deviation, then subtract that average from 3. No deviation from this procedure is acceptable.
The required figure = -1.4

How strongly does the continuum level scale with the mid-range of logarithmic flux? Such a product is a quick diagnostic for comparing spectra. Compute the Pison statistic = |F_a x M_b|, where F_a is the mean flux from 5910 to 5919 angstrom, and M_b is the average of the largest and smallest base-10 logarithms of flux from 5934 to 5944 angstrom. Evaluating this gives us 96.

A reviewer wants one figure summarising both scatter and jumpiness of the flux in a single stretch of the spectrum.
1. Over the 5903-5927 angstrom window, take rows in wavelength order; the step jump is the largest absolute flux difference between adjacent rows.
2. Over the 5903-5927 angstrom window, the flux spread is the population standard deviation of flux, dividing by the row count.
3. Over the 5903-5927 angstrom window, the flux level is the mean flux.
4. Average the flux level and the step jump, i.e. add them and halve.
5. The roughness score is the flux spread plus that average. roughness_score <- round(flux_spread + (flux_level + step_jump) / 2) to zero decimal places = 36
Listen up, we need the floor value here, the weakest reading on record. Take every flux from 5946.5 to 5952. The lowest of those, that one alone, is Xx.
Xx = 54.8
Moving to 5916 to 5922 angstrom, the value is 53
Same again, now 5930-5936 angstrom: 52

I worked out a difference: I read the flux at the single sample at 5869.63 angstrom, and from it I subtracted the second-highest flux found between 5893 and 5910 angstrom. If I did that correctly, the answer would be -9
